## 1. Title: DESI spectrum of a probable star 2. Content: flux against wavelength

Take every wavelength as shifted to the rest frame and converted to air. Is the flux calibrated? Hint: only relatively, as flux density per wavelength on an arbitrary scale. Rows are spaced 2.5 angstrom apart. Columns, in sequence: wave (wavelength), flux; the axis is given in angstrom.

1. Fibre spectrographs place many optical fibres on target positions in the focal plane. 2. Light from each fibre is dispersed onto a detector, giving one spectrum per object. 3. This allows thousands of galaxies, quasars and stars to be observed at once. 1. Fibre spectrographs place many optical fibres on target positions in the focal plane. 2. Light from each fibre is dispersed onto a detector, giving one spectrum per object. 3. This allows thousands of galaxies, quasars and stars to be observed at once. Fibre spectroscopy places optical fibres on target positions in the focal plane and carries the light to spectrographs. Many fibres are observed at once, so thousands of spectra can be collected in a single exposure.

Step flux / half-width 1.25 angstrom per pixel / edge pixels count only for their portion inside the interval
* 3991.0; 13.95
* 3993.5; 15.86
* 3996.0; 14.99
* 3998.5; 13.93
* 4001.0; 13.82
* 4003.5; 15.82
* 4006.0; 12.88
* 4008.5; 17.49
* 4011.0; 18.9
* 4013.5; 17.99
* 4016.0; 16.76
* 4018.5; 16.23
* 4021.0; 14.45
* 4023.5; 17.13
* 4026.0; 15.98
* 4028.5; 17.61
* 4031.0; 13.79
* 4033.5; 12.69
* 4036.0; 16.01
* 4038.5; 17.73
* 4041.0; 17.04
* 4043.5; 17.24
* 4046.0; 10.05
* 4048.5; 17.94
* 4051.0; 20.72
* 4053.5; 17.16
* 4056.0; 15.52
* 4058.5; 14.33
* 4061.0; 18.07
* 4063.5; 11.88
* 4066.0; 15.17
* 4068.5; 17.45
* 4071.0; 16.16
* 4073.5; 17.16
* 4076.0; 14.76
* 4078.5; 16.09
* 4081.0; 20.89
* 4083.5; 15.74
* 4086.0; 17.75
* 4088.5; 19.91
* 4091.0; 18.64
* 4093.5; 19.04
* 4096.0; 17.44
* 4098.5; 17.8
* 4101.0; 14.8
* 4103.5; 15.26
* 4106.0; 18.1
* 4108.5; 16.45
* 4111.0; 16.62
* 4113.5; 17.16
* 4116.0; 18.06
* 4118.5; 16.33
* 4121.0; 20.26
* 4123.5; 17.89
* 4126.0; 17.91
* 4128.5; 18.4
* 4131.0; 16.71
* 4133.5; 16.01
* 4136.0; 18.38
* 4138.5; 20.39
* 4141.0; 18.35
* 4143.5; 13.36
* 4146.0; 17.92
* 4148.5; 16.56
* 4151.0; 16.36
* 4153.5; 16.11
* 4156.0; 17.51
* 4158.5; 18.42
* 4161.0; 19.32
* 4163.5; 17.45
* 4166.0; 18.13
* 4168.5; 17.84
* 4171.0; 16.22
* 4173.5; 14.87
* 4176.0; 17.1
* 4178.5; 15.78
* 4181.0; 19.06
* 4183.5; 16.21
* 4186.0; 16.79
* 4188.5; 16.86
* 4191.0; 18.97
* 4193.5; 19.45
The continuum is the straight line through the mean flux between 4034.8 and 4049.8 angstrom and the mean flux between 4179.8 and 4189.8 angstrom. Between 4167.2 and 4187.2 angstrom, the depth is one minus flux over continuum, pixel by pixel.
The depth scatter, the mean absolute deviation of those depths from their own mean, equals 0.056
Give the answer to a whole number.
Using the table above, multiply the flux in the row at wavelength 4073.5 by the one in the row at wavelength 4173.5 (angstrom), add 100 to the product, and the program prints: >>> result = 355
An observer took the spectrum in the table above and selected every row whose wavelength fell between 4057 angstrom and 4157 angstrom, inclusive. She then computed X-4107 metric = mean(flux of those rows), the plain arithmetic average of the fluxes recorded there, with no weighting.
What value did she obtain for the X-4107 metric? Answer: 17.1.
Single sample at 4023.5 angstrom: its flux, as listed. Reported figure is 17.13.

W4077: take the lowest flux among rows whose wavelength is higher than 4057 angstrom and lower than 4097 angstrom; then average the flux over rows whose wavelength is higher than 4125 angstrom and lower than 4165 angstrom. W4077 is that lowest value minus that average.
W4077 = -5.57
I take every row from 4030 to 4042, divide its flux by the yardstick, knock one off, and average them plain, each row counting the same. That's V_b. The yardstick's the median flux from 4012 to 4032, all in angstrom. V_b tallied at -0.06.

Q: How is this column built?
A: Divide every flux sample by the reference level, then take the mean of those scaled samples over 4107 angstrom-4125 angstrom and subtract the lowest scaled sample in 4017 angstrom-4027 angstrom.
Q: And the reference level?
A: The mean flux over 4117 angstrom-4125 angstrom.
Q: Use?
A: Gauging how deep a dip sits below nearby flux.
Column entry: 0.17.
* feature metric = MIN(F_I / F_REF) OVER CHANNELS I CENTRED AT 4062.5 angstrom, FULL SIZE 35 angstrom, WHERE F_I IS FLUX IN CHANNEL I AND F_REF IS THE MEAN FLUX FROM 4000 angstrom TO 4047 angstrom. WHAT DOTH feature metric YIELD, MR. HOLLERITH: 0.64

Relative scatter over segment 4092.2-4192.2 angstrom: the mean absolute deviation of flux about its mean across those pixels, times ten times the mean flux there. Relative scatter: 201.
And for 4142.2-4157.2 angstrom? 170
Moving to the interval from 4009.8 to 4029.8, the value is 173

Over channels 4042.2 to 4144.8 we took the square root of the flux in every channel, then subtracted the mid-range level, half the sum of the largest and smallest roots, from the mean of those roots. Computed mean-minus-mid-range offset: 0.24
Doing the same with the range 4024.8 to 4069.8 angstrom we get 0.11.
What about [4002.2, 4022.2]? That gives 0.06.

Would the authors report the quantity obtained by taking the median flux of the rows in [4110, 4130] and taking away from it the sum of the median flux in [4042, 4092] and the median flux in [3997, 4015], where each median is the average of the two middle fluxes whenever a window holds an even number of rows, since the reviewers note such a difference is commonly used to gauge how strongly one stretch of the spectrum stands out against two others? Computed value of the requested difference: -15.1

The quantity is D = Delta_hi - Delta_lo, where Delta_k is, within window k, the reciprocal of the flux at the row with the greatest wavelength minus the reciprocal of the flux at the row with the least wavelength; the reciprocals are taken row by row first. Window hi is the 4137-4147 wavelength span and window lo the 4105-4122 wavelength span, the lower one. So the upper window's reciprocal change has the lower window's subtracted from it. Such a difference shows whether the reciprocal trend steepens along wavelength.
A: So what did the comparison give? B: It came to 0.013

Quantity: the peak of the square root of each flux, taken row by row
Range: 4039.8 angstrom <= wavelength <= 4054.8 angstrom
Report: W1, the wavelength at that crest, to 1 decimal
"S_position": 4051.0 angstrom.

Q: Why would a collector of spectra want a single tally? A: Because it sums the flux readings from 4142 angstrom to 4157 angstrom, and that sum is 98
